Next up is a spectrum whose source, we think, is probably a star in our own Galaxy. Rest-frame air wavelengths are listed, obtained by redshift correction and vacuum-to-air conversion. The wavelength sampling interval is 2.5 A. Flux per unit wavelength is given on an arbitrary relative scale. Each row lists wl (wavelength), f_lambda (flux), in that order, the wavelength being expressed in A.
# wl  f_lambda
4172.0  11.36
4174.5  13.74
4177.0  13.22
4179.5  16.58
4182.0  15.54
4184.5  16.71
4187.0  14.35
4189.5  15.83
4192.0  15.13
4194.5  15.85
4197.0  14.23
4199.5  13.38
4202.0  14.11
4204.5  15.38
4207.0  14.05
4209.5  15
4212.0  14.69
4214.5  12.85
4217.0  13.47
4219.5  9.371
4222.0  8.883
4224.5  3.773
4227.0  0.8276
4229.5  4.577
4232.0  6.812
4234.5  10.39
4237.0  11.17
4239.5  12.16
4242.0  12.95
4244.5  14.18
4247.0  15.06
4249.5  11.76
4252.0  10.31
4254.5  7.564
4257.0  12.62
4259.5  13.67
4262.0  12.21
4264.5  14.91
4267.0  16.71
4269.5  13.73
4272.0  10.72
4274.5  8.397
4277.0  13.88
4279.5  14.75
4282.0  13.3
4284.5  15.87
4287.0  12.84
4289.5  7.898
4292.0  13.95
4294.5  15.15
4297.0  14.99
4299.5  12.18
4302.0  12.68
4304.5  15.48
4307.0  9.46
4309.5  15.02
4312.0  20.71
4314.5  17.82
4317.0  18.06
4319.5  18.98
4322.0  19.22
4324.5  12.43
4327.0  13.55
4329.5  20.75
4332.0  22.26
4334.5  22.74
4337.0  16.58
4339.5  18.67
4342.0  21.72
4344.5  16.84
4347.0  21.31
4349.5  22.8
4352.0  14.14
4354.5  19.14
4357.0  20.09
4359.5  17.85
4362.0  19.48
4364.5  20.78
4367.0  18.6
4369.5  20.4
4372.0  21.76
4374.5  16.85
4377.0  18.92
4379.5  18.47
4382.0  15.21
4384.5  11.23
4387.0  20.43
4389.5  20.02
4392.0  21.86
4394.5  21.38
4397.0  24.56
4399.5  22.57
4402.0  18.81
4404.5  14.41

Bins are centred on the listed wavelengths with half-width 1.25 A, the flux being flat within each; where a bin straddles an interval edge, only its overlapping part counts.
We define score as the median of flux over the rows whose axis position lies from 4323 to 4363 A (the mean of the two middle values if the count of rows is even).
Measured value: 19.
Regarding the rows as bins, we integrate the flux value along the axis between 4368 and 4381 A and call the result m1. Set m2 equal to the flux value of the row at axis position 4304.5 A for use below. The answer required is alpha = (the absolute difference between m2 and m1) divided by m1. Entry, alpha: 0.938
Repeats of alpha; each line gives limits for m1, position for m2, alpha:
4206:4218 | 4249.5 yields 0.930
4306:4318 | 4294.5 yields 0.923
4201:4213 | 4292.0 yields 0.921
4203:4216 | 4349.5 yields 0.878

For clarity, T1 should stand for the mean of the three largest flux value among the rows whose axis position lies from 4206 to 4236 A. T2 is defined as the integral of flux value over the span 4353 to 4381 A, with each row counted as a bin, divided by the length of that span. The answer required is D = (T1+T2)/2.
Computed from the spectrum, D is 16.9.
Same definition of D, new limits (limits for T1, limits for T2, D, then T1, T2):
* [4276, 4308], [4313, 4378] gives 17.2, 15.5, 19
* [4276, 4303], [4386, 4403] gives 18.4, 15.3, 21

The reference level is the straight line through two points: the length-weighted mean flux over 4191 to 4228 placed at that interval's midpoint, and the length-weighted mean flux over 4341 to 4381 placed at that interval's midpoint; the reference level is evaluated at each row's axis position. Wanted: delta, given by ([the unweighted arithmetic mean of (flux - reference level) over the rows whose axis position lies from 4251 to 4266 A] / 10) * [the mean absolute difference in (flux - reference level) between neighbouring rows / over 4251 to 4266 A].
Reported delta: -0.7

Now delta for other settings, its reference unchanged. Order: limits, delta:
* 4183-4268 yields -0.1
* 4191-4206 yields 0.3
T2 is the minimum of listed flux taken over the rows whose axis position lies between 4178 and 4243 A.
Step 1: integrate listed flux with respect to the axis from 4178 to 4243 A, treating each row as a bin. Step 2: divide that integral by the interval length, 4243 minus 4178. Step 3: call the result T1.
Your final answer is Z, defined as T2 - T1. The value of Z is -11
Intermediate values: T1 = 12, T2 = 0.8276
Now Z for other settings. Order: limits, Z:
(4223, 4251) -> -9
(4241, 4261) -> -5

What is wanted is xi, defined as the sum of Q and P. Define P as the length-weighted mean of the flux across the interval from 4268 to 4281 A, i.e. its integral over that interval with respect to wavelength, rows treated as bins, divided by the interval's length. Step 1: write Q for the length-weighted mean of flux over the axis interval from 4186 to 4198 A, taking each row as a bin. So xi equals 28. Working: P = 12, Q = 15.1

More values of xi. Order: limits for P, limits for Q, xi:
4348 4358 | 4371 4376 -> 38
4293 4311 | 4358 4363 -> 32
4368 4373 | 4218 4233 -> 27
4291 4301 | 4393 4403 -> 36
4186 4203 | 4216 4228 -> 22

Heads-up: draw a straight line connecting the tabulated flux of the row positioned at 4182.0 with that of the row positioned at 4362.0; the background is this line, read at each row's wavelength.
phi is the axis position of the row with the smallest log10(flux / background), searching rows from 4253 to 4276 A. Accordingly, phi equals 4254.5 A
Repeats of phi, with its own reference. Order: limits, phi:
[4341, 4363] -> 4352.0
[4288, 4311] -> 4289.5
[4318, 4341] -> 4324.5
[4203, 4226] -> 4224.5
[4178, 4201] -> 4199.5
